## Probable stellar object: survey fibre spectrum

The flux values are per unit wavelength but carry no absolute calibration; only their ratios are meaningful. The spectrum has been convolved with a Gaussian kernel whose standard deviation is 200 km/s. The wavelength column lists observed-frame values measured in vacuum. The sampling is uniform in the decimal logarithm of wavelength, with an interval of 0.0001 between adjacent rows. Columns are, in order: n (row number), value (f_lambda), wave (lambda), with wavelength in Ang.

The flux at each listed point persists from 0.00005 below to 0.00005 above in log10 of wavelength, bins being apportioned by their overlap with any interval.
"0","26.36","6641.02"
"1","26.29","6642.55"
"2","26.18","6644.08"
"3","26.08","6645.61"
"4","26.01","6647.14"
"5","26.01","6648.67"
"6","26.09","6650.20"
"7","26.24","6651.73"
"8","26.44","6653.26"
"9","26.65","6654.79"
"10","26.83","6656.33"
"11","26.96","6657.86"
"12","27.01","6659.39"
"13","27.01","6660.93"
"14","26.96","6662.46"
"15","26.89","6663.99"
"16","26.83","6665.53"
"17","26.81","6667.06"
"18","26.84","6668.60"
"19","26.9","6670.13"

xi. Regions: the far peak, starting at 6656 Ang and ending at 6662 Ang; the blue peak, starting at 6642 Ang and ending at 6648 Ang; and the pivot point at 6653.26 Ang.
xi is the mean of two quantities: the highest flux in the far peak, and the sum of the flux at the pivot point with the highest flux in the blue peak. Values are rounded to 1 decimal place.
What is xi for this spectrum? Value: 39.9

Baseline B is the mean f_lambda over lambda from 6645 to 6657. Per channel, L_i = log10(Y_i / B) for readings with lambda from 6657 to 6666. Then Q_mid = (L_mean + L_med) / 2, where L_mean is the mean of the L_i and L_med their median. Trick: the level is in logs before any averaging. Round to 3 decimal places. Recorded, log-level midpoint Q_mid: 0.011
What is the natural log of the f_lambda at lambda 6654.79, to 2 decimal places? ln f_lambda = 3.28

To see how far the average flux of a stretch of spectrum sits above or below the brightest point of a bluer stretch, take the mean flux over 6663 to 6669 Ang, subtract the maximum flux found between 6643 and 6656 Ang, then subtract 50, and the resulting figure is -49.81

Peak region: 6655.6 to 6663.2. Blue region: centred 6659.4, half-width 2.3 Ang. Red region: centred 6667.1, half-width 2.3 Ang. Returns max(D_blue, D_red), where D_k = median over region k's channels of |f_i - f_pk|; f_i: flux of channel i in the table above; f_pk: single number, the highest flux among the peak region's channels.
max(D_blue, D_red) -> 0.18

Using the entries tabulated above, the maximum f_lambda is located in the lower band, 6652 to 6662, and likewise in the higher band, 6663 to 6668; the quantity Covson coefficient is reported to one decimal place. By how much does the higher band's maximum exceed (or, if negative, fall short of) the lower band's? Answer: -0.1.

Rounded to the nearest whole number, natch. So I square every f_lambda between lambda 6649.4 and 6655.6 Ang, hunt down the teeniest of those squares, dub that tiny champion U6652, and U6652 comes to 681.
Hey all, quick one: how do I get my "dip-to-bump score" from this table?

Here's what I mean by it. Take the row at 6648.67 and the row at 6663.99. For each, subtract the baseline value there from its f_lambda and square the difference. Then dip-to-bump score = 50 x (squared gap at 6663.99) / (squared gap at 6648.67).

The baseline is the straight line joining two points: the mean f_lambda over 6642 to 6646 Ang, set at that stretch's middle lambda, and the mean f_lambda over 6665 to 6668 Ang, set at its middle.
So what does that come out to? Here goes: 10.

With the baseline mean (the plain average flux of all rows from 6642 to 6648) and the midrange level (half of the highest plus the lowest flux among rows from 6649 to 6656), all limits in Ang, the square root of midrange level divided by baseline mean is 1.004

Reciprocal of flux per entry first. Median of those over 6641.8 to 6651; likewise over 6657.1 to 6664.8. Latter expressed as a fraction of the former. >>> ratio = 0.97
